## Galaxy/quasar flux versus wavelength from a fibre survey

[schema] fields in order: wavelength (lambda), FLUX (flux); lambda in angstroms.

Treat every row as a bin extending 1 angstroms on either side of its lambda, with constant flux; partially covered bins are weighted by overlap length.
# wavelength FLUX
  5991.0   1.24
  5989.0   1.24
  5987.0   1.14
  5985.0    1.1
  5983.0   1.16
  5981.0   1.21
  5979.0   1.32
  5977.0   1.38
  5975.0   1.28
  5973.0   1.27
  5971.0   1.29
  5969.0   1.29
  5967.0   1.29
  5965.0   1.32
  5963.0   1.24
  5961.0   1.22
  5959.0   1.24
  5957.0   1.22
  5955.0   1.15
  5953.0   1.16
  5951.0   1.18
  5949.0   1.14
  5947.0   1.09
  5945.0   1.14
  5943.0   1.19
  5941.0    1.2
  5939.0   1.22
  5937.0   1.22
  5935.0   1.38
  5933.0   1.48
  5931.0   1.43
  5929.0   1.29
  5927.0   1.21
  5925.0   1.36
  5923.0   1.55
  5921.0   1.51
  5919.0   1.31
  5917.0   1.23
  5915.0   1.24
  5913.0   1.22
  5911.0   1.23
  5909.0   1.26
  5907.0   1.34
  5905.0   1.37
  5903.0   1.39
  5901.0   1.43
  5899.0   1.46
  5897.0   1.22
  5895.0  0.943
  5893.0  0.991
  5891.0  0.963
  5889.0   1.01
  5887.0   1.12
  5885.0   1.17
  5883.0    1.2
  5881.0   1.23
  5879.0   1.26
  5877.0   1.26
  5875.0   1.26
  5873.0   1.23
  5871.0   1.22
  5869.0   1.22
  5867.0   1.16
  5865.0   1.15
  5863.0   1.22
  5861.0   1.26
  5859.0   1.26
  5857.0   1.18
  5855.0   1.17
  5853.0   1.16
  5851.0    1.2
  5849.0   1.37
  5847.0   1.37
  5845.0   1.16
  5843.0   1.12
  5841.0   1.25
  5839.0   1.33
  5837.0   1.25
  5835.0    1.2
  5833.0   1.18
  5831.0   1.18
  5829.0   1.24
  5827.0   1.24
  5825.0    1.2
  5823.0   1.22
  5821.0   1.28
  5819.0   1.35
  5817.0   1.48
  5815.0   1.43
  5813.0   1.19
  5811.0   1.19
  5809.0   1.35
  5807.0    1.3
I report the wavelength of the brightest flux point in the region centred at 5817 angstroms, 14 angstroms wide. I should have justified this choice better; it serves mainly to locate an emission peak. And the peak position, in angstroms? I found 5817.0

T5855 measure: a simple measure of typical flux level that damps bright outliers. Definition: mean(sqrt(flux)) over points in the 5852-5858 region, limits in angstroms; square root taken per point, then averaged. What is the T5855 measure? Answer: 1.082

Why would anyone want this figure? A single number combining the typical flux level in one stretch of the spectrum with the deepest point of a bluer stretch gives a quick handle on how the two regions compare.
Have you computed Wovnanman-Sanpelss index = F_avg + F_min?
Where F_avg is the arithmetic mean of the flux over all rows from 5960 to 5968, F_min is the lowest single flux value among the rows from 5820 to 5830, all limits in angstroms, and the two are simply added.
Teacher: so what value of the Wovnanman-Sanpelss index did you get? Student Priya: 2.47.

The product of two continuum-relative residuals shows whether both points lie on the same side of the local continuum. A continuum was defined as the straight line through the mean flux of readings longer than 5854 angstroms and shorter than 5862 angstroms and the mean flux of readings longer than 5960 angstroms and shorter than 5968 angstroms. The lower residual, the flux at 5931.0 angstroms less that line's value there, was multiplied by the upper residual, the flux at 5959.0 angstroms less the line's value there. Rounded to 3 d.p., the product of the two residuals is -0.004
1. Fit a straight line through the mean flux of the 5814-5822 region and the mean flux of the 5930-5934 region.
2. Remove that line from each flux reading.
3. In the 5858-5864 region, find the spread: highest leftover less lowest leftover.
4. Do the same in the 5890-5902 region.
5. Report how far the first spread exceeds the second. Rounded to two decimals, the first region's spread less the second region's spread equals -0.47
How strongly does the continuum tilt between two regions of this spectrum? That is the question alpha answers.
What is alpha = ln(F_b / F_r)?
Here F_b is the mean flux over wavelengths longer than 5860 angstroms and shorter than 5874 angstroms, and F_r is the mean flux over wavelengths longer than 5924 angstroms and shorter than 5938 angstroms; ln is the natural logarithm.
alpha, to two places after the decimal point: -0.10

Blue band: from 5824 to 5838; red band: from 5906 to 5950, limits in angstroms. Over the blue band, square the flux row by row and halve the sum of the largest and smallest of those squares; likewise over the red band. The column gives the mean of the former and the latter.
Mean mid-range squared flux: 1.64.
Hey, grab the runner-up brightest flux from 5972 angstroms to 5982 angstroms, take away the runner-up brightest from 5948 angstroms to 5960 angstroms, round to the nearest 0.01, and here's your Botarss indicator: 0.10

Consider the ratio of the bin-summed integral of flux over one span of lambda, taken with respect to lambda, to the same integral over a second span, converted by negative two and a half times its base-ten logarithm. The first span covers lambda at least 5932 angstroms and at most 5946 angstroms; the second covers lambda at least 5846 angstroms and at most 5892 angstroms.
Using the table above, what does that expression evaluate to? 1.2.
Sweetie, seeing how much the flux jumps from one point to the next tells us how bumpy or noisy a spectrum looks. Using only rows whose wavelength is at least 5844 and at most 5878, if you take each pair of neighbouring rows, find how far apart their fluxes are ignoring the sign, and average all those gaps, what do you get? 0.046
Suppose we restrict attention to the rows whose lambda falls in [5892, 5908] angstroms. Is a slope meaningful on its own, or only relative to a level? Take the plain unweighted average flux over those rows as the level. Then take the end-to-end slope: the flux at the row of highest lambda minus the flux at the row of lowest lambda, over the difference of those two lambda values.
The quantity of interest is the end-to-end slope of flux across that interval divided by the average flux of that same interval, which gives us 0.020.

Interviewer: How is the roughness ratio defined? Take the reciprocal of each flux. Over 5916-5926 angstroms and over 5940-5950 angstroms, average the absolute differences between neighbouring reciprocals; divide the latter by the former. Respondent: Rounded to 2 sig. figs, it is 0.48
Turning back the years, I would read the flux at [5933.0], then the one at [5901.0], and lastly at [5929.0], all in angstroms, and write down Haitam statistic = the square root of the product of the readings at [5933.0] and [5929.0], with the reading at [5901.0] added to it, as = 2.81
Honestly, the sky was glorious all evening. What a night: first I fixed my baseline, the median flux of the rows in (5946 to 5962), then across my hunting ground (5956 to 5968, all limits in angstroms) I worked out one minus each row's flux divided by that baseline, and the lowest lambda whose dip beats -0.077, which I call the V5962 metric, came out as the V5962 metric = 5957.0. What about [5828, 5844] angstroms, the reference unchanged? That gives 5829.0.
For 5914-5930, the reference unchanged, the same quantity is 5915.0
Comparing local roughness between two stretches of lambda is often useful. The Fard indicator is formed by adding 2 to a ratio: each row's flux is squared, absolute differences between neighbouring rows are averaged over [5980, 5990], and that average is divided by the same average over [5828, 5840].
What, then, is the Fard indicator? 3.39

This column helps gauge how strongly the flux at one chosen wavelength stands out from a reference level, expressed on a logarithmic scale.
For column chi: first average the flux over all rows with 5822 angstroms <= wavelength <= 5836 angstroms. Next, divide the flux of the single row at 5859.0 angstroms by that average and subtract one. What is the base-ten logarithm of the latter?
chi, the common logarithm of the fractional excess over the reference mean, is -1.37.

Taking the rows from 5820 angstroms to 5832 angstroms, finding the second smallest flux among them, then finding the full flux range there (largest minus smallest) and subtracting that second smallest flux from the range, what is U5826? -1.10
